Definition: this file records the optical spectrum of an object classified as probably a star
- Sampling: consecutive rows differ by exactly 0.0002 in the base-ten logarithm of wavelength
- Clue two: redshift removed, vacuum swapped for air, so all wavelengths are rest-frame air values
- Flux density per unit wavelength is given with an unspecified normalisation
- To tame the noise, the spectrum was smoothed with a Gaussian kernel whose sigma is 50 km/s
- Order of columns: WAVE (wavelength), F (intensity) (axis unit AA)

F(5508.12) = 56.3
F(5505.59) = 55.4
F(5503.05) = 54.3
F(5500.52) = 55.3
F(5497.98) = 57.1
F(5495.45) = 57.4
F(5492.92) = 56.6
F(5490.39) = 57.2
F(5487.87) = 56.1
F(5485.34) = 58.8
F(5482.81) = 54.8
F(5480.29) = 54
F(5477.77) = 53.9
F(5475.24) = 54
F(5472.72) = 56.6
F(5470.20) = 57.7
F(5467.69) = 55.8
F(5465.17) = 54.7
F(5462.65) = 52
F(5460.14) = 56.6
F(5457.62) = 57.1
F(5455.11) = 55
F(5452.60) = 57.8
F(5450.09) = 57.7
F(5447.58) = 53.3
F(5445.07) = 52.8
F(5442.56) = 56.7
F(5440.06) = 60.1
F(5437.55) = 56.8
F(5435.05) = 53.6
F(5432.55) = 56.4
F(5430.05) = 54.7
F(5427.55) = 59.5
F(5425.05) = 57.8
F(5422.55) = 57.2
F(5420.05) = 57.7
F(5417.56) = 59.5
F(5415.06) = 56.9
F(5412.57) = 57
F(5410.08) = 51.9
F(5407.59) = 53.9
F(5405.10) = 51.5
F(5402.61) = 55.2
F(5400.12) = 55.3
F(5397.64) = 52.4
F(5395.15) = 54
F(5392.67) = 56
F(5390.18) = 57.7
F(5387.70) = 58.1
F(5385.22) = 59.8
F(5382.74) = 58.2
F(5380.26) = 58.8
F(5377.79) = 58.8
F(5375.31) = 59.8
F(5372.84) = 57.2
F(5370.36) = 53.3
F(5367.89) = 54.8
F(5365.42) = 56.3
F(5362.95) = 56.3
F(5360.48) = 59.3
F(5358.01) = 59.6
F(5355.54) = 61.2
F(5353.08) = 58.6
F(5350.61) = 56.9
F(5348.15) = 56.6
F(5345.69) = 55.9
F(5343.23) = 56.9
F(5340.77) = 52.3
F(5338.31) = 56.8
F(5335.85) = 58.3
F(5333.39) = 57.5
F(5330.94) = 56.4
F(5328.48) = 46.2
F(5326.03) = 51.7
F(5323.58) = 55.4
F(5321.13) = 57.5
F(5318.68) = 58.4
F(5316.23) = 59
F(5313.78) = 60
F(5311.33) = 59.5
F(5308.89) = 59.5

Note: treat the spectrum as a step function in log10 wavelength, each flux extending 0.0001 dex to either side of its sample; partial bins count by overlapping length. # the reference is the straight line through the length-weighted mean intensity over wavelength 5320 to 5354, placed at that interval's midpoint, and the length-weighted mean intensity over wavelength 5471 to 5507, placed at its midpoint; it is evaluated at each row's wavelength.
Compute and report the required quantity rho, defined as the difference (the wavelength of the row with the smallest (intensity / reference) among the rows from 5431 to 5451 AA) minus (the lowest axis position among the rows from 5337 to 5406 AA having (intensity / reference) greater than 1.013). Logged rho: 106.8 AA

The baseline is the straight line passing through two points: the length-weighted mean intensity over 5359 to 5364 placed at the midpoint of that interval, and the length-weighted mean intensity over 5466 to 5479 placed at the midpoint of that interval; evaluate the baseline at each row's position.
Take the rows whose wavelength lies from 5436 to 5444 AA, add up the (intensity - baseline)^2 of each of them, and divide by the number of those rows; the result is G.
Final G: 5.1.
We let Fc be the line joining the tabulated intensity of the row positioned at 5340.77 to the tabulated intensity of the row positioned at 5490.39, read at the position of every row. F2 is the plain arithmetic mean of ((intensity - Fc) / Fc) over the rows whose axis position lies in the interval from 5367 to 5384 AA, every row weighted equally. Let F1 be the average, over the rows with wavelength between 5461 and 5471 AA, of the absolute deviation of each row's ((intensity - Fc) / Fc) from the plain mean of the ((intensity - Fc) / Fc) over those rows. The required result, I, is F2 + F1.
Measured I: 0.10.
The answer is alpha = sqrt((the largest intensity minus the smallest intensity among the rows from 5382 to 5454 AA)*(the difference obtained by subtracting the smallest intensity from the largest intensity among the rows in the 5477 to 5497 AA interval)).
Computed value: 6.5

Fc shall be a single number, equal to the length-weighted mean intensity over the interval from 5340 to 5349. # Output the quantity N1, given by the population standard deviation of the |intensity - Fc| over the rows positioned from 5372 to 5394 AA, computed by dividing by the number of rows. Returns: 1.15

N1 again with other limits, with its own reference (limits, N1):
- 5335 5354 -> 1.00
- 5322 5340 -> 2.88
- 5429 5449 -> 1.17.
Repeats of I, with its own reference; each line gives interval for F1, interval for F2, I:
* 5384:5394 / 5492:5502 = 0.01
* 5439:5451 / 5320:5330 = 0.06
